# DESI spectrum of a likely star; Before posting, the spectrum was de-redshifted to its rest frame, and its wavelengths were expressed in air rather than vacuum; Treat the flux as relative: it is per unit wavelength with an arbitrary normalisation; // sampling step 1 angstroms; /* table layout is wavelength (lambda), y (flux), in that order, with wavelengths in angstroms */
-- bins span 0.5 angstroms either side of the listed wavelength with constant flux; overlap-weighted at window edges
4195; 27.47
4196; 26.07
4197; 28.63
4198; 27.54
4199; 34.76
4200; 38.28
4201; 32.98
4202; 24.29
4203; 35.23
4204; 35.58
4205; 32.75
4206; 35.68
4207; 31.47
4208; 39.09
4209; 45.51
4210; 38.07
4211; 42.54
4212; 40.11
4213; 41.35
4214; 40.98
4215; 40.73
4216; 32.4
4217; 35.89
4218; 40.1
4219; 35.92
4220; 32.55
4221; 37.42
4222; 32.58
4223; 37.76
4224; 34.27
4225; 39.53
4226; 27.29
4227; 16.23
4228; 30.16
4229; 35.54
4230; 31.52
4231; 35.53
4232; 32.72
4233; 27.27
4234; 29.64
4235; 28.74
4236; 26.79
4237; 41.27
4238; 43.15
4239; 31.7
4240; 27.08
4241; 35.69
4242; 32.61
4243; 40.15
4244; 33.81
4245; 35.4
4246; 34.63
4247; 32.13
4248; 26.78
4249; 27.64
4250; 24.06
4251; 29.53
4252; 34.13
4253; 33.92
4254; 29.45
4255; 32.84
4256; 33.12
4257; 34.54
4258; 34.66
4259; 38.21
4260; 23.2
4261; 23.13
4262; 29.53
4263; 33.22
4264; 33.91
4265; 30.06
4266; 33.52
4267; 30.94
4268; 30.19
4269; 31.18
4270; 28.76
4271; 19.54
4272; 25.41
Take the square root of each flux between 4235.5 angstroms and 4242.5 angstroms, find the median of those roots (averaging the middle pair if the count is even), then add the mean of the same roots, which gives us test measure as 11.5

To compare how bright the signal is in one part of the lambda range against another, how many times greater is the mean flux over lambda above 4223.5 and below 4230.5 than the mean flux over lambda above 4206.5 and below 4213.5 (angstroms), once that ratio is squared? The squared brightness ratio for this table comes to 0.59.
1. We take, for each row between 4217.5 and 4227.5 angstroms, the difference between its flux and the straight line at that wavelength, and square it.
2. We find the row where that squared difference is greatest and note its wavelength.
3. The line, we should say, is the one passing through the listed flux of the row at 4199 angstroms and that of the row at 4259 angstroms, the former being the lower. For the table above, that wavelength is 4227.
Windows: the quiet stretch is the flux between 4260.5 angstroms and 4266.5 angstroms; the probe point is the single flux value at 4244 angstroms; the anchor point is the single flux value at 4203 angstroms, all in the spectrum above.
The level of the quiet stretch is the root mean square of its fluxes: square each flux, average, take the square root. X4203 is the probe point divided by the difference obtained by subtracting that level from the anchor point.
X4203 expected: 7.6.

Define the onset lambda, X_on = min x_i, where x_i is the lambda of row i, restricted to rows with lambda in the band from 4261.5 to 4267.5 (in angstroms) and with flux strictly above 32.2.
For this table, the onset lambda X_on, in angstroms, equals 4263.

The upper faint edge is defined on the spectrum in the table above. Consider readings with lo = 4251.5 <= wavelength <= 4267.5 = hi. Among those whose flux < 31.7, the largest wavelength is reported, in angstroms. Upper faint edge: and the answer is 4267 angstroms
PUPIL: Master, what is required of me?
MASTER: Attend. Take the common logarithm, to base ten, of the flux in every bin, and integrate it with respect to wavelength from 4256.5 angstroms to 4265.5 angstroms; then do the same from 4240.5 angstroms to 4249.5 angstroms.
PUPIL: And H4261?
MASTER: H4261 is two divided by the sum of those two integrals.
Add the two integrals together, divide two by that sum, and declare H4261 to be 0.0739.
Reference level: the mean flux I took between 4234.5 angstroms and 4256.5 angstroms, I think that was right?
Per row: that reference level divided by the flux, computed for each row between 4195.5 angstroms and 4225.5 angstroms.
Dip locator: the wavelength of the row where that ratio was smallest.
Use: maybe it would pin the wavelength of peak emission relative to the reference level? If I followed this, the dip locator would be 4209 angstroms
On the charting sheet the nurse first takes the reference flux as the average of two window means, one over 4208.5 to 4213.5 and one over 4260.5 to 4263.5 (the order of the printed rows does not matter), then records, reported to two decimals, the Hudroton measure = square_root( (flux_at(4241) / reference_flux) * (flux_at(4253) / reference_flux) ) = 0.99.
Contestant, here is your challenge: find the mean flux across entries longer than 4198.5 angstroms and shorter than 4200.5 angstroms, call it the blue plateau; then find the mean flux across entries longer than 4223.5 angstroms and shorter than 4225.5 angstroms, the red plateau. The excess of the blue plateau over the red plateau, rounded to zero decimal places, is 0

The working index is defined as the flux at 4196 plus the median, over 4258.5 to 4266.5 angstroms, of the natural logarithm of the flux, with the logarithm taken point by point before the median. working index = 30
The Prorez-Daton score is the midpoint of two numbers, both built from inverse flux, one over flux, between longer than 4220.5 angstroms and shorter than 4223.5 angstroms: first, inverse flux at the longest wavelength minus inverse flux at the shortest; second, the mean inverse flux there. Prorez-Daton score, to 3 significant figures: 0.0139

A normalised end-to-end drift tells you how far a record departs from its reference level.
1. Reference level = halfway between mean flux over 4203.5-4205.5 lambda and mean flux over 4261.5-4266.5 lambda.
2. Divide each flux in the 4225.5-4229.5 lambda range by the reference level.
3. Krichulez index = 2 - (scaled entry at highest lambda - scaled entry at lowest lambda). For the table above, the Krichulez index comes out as 1.75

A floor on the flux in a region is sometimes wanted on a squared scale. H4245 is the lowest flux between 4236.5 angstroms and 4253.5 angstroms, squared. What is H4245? 579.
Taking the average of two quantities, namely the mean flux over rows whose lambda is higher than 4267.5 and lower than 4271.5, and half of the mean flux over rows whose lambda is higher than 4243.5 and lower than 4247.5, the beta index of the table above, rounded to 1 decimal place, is 22.2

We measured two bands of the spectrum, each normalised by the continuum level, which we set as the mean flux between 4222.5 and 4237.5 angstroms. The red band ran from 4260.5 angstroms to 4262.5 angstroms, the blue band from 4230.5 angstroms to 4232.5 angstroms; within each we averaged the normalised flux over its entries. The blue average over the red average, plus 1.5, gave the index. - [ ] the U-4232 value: 2.80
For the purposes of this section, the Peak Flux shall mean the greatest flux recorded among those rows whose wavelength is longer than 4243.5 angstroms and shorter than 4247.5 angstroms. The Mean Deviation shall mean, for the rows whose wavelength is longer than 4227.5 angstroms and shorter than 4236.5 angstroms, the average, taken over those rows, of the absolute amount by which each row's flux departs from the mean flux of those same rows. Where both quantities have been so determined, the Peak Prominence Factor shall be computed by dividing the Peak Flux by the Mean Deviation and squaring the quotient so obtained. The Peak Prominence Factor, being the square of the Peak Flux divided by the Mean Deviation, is 182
